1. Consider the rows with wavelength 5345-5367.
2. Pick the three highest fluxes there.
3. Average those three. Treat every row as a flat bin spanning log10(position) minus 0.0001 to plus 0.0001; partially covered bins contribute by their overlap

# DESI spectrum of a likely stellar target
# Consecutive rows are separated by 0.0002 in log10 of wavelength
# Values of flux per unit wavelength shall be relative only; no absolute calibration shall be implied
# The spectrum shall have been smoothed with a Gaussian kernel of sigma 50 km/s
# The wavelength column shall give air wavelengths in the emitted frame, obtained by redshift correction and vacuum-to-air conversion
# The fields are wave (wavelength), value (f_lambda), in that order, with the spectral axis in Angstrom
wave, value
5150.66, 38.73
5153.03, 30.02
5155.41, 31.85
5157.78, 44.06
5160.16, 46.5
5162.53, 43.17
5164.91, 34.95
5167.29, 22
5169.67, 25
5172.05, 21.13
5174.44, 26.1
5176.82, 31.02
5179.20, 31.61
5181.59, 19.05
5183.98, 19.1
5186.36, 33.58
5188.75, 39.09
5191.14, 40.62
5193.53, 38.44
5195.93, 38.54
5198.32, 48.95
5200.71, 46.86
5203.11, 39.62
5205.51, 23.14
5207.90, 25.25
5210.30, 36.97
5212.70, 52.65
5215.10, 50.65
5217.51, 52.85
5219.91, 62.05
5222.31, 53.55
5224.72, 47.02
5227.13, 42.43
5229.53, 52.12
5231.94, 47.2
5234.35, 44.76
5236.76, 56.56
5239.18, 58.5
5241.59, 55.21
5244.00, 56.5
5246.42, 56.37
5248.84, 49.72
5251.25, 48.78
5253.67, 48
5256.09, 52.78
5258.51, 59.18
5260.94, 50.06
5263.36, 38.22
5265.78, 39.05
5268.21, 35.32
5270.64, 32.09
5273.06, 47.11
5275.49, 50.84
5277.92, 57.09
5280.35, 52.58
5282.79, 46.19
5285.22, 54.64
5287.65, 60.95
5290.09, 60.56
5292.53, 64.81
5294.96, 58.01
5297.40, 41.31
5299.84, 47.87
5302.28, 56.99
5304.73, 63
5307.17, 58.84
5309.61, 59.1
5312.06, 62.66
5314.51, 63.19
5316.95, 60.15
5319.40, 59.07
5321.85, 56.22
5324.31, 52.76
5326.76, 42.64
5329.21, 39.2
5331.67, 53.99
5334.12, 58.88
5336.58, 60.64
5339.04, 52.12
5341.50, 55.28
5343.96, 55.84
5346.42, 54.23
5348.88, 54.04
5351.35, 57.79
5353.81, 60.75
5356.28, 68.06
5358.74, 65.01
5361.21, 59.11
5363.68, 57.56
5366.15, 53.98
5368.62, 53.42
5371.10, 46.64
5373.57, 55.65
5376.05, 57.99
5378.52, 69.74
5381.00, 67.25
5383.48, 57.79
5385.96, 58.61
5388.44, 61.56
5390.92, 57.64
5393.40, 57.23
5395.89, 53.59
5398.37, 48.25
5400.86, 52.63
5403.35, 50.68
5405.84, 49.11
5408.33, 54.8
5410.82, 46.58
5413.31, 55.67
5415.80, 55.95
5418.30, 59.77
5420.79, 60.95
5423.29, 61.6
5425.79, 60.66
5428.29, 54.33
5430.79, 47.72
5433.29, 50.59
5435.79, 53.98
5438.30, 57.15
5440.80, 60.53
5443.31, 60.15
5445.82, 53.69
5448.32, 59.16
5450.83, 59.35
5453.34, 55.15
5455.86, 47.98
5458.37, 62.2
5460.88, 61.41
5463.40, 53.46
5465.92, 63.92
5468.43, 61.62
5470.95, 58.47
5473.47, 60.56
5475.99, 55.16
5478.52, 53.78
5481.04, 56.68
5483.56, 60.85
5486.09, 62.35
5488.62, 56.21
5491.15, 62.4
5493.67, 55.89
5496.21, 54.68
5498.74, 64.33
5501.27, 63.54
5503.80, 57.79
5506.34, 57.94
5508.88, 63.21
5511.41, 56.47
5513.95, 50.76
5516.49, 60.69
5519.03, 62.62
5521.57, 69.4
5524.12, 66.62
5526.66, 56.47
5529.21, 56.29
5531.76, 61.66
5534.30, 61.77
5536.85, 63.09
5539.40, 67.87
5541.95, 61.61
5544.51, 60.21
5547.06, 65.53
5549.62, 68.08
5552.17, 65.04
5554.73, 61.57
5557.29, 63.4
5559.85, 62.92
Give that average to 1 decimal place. 64.6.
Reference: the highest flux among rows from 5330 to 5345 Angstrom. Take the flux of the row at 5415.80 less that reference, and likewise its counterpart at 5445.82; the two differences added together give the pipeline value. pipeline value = -12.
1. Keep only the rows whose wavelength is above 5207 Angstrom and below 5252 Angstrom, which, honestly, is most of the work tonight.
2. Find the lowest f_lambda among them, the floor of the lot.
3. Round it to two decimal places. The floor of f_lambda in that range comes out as 25.25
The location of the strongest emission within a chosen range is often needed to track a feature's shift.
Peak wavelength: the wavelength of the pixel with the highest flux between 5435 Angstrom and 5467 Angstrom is 5465.92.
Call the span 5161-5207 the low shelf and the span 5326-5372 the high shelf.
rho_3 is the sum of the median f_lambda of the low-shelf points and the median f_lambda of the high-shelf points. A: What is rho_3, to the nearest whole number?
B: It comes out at 89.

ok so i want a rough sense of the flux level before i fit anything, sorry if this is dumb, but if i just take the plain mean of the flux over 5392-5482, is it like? 56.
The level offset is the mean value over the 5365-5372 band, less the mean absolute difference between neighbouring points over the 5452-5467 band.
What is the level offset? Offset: 43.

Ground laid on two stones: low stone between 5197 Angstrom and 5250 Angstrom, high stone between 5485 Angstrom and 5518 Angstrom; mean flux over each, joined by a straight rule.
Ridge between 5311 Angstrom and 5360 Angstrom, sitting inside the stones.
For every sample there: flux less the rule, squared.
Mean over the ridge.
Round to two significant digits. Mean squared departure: 61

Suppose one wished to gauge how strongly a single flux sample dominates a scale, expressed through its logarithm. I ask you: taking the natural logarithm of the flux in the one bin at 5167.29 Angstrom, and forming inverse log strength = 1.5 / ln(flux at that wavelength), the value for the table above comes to 0.485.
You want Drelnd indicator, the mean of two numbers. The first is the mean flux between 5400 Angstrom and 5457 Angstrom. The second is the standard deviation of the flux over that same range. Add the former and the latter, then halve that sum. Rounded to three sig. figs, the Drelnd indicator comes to 29.9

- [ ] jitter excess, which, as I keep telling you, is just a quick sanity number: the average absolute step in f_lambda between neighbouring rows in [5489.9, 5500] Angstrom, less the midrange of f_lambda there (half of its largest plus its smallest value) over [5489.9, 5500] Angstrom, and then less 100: -153.7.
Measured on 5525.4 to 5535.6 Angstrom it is -157.1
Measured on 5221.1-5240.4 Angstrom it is -144.5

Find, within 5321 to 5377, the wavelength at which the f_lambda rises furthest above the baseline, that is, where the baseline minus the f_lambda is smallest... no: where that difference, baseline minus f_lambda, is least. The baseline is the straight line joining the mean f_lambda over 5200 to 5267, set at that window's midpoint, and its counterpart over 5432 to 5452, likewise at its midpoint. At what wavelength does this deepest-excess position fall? 5356.28 Angstrom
